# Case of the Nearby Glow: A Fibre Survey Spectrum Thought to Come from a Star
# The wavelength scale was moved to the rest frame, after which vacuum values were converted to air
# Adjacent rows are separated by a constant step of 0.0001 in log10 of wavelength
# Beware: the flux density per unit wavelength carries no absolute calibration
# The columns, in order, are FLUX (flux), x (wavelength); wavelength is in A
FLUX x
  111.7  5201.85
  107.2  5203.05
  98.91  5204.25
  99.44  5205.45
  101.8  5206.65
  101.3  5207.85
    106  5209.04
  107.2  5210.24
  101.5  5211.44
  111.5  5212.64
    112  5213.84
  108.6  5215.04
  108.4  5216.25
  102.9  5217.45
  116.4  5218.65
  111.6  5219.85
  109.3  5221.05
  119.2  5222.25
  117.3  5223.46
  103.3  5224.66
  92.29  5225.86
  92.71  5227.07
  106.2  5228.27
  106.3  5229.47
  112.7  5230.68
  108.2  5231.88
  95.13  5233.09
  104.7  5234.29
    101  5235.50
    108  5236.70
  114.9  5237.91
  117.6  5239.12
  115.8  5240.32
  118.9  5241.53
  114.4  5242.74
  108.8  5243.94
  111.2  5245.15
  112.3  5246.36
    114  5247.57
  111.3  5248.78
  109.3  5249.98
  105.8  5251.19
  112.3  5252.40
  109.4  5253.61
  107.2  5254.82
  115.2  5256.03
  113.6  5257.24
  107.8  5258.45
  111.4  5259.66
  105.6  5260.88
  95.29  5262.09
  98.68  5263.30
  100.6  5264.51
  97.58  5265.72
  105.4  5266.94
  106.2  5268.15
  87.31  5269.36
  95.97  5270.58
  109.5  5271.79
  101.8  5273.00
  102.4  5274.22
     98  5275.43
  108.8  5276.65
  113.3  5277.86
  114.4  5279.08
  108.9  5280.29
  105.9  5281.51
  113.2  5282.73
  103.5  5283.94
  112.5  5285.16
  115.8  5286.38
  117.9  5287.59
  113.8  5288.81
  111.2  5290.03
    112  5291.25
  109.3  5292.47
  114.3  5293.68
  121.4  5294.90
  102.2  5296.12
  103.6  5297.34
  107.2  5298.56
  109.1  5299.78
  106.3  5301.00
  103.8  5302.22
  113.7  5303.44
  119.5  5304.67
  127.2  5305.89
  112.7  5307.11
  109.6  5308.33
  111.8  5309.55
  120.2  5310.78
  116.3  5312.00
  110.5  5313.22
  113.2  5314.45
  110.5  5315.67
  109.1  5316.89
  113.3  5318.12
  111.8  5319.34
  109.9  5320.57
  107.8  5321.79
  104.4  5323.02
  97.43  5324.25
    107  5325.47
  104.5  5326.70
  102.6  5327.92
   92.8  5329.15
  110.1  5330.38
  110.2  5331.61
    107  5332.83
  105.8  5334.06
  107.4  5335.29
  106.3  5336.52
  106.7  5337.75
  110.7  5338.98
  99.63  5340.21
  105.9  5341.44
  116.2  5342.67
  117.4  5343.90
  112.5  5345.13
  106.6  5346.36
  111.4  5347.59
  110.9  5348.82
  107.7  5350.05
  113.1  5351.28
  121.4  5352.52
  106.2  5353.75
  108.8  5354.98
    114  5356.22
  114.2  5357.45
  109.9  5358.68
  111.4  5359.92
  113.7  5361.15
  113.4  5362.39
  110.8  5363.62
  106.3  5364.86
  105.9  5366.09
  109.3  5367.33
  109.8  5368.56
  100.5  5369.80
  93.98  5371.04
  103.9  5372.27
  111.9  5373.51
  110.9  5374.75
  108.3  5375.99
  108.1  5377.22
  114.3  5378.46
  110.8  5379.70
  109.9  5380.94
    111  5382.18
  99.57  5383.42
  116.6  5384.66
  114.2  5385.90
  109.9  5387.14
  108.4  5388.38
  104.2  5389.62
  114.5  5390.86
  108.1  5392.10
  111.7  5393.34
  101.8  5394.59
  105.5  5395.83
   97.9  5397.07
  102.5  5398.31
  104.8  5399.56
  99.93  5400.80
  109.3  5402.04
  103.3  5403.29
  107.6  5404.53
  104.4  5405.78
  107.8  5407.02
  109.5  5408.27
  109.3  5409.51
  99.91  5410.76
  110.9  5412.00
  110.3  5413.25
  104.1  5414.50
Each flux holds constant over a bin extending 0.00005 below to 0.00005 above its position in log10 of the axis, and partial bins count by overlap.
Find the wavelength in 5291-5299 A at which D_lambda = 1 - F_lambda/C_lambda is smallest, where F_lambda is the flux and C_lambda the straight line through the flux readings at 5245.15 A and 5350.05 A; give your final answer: 5294.90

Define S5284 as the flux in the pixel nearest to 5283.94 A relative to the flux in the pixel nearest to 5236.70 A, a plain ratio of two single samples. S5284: 0.96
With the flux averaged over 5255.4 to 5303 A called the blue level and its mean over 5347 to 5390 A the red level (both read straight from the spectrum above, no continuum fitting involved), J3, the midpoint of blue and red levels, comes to 108.4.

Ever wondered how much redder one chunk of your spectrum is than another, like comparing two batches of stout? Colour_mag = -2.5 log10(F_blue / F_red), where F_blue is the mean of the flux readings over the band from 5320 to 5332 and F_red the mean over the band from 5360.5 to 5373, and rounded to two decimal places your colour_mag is 0.02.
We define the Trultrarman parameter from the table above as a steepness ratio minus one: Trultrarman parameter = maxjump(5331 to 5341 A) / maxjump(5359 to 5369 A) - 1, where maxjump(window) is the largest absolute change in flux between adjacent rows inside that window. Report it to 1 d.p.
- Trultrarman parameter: 1.5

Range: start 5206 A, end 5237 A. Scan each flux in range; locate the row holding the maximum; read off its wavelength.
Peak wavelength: 5222.25 A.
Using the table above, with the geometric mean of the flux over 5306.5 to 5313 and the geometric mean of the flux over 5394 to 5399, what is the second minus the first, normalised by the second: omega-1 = -0.12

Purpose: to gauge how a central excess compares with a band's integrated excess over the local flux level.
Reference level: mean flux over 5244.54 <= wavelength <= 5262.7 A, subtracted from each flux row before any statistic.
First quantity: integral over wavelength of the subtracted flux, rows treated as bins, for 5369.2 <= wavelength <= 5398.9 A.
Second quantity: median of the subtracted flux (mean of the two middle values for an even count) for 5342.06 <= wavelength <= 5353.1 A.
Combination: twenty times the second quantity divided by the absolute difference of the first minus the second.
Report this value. 1.0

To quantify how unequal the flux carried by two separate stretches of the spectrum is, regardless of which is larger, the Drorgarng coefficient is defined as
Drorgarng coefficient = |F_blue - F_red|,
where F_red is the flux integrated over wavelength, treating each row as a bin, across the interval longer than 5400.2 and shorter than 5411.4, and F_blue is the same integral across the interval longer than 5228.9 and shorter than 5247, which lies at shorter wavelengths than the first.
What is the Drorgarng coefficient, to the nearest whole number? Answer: 806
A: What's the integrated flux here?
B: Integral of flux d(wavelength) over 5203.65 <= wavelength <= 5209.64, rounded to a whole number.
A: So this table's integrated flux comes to 608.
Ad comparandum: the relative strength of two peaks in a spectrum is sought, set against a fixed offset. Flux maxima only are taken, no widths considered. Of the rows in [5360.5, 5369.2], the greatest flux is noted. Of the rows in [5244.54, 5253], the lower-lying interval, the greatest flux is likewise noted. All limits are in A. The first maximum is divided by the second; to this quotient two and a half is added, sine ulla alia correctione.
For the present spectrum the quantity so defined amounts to 3.50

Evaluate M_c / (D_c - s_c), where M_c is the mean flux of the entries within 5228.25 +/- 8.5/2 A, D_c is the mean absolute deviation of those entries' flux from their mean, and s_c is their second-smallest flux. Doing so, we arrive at -1.19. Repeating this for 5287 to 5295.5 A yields -1.06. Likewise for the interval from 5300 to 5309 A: -1.13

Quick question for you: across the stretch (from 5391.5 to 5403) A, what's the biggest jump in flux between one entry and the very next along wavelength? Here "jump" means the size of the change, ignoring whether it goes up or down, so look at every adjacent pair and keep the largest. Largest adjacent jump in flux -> 10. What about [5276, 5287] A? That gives 10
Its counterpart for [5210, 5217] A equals 10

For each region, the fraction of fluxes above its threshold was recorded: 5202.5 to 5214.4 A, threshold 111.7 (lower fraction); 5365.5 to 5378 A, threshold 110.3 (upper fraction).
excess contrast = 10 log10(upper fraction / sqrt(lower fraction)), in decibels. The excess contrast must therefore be -2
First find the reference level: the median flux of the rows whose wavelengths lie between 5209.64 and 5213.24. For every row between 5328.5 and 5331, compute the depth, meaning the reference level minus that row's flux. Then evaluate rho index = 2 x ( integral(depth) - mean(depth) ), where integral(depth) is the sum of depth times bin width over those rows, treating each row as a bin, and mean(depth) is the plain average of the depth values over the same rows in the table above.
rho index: 17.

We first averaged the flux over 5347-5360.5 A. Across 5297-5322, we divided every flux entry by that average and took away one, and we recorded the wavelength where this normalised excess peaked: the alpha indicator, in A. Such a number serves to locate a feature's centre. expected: 5305.89 A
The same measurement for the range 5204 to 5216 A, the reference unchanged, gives 5213.84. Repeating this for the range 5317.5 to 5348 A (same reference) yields 5343.90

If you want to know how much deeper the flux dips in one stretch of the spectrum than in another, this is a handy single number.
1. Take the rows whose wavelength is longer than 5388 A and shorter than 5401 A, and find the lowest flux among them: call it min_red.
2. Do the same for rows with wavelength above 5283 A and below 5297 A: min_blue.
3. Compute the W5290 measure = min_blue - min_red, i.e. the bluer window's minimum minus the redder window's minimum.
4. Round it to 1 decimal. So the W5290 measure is 4.3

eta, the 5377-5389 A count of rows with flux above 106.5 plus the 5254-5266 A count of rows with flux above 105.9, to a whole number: 14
